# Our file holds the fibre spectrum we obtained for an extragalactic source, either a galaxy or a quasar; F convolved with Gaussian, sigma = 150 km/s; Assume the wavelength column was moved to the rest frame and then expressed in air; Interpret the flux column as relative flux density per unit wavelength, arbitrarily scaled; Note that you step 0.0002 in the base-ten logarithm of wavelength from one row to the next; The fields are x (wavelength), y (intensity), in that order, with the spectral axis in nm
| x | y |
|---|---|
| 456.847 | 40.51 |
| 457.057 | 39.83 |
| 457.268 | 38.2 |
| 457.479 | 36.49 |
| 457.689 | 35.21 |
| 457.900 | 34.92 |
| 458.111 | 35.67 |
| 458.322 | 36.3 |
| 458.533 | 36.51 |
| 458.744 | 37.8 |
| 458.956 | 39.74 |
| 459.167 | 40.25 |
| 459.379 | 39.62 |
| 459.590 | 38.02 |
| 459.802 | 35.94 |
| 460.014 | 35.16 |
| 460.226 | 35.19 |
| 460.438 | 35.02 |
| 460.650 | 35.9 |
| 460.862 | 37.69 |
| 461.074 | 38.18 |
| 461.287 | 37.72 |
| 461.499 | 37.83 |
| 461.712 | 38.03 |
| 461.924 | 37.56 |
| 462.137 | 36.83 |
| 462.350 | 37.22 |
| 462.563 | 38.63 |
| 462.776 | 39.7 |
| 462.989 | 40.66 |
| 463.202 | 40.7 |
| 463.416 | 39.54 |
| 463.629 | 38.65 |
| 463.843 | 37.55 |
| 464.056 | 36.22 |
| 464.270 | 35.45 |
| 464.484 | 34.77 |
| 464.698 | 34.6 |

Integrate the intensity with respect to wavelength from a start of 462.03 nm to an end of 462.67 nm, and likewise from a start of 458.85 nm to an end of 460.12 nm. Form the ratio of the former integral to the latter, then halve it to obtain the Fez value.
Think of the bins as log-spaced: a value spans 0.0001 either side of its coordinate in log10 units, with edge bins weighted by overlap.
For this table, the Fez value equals 0.25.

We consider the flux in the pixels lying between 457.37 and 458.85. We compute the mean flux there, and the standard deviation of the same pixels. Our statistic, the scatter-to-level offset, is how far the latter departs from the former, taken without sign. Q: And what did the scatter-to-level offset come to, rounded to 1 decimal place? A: 35.2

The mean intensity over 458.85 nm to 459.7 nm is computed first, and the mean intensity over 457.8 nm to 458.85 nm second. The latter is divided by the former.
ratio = 0.92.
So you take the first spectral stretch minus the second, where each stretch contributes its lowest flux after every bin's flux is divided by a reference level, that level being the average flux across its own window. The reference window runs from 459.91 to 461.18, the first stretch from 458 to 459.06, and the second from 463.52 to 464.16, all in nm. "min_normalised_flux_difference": -0.015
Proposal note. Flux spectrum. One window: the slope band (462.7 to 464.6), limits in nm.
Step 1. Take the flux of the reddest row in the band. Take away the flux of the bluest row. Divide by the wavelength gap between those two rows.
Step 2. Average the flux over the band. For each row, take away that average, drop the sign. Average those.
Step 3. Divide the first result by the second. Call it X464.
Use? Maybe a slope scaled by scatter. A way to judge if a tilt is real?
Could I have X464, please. -1.52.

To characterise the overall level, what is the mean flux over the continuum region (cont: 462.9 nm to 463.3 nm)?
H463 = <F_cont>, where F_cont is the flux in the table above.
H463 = 40.7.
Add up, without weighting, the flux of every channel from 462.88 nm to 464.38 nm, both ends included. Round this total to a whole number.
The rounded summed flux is 269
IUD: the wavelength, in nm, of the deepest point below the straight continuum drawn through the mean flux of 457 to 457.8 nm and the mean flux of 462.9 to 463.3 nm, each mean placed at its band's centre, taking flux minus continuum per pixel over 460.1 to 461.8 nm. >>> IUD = 460.438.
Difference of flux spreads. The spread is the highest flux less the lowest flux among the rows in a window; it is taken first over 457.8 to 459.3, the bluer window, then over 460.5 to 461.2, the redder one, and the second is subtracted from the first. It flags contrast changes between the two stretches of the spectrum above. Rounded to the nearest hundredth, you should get 3.05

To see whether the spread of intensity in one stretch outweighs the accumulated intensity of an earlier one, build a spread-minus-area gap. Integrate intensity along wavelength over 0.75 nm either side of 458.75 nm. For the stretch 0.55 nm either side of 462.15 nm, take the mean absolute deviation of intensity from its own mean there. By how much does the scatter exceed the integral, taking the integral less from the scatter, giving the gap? -56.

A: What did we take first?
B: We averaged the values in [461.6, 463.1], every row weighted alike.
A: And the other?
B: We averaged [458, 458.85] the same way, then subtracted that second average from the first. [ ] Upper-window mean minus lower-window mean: 1.8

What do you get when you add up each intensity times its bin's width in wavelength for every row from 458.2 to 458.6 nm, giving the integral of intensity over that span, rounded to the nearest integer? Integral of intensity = 15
